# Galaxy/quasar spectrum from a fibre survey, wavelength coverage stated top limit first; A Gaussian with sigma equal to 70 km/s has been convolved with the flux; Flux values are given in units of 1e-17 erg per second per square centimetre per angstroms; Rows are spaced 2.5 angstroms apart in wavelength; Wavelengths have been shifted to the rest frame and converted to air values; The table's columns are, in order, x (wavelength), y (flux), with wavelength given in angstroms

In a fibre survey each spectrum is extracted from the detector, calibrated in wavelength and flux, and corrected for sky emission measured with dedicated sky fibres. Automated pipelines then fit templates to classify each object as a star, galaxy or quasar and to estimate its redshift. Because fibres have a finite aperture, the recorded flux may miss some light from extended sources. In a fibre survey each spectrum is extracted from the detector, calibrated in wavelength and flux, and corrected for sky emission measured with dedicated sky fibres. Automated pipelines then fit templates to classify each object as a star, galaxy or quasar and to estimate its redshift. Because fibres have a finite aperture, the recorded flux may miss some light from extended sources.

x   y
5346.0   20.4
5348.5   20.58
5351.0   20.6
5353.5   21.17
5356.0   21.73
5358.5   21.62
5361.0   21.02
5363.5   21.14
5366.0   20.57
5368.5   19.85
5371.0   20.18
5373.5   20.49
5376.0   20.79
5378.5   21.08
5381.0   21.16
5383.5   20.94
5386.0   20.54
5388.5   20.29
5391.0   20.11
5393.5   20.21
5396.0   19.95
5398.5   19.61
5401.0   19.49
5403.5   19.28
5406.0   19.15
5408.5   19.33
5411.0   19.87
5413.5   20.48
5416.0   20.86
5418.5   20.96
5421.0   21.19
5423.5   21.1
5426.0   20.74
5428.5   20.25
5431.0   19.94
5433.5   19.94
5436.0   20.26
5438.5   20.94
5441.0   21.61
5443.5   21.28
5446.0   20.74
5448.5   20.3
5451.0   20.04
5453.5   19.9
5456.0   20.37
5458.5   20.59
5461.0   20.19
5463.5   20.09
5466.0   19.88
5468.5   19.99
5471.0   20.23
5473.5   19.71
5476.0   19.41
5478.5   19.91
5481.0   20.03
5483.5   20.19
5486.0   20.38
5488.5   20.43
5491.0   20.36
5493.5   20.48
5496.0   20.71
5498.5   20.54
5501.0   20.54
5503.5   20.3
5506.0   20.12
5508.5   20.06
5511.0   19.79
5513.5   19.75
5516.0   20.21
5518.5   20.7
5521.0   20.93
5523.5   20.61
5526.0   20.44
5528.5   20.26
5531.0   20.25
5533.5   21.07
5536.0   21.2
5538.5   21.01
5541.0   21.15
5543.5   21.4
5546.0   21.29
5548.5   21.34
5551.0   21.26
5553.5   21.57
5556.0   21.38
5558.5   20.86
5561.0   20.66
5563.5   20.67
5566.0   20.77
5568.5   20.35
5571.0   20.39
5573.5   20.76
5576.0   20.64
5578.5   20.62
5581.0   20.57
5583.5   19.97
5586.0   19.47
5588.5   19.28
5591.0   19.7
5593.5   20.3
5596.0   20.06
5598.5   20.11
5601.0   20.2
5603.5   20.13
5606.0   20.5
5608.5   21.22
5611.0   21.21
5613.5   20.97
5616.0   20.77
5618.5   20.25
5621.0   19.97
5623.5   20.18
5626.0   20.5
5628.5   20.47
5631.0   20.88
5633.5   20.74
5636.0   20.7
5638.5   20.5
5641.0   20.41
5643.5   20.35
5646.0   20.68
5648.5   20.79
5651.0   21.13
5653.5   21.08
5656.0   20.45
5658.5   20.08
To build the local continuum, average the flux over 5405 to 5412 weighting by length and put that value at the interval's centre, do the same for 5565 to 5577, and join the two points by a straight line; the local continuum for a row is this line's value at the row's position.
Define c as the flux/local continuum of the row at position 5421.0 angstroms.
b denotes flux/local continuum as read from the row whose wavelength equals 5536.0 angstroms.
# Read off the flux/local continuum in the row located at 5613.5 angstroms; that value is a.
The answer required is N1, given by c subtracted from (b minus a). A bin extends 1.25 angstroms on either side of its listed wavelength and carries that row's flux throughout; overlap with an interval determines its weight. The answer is -1.05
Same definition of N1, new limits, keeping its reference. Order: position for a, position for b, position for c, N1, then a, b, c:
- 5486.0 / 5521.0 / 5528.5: -0.98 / 1.02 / 1.03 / 1.00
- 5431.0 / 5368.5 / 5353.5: -1.09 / 1.02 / 1.04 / 1.11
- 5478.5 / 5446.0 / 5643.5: -0.91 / 1.00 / 1.05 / 0.97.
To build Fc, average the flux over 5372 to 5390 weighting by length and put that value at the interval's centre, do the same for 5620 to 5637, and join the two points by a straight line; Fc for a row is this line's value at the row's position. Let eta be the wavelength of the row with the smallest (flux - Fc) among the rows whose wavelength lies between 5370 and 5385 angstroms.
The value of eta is 5371.0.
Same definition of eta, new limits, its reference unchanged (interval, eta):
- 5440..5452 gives 5451.0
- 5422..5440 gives 5431.0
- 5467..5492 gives 5476.0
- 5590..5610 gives 5591.0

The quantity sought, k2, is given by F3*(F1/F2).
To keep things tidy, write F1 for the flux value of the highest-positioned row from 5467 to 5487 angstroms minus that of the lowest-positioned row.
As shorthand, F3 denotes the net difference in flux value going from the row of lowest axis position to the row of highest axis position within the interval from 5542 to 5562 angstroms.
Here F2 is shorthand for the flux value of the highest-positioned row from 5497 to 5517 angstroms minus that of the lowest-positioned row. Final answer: 0.9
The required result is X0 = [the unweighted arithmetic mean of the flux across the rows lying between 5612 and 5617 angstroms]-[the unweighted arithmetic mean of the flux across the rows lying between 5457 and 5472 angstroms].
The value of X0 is 0.7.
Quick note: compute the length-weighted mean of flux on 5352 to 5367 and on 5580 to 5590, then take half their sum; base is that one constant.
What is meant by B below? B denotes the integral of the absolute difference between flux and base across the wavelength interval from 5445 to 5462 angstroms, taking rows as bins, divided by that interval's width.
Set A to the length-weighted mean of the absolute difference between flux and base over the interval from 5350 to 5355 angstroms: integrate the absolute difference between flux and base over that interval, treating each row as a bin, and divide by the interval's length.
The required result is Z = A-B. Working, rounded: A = 0.44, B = 0.3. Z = 0.14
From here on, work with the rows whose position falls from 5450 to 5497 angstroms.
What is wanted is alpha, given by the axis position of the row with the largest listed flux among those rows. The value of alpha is 5496.0 angstroms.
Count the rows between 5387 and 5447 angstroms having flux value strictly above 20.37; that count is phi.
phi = 10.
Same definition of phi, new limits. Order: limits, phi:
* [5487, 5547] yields 15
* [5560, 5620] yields 13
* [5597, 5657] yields 17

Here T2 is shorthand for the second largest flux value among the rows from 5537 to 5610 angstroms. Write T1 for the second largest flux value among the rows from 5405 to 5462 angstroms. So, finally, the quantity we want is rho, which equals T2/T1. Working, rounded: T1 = 21.28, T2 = 21.4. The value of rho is 1.01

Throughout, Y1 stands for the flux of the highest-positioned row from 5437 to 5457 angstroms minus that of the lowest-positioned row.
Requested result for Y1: -0.6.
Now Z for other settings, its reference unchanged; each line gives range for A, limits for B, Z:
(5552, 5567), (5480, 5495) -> 0.30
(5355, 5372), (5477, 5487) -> 0.24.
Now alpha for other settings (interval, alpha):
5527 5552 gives 5543.5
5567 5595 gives 5573.5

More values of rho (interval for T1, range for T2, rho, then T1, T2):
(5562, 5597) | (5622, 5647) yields 1.00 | 20.76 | 20.74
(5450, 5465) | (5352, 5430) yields 1.06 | 20.37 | 21.62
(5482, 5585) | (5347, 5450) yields 1.01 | 21.4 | 21.62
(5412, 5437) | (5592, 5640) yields 1.01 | 21.1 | 21.21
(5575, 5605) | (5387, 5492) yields 1.03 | 20.62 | 21.28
